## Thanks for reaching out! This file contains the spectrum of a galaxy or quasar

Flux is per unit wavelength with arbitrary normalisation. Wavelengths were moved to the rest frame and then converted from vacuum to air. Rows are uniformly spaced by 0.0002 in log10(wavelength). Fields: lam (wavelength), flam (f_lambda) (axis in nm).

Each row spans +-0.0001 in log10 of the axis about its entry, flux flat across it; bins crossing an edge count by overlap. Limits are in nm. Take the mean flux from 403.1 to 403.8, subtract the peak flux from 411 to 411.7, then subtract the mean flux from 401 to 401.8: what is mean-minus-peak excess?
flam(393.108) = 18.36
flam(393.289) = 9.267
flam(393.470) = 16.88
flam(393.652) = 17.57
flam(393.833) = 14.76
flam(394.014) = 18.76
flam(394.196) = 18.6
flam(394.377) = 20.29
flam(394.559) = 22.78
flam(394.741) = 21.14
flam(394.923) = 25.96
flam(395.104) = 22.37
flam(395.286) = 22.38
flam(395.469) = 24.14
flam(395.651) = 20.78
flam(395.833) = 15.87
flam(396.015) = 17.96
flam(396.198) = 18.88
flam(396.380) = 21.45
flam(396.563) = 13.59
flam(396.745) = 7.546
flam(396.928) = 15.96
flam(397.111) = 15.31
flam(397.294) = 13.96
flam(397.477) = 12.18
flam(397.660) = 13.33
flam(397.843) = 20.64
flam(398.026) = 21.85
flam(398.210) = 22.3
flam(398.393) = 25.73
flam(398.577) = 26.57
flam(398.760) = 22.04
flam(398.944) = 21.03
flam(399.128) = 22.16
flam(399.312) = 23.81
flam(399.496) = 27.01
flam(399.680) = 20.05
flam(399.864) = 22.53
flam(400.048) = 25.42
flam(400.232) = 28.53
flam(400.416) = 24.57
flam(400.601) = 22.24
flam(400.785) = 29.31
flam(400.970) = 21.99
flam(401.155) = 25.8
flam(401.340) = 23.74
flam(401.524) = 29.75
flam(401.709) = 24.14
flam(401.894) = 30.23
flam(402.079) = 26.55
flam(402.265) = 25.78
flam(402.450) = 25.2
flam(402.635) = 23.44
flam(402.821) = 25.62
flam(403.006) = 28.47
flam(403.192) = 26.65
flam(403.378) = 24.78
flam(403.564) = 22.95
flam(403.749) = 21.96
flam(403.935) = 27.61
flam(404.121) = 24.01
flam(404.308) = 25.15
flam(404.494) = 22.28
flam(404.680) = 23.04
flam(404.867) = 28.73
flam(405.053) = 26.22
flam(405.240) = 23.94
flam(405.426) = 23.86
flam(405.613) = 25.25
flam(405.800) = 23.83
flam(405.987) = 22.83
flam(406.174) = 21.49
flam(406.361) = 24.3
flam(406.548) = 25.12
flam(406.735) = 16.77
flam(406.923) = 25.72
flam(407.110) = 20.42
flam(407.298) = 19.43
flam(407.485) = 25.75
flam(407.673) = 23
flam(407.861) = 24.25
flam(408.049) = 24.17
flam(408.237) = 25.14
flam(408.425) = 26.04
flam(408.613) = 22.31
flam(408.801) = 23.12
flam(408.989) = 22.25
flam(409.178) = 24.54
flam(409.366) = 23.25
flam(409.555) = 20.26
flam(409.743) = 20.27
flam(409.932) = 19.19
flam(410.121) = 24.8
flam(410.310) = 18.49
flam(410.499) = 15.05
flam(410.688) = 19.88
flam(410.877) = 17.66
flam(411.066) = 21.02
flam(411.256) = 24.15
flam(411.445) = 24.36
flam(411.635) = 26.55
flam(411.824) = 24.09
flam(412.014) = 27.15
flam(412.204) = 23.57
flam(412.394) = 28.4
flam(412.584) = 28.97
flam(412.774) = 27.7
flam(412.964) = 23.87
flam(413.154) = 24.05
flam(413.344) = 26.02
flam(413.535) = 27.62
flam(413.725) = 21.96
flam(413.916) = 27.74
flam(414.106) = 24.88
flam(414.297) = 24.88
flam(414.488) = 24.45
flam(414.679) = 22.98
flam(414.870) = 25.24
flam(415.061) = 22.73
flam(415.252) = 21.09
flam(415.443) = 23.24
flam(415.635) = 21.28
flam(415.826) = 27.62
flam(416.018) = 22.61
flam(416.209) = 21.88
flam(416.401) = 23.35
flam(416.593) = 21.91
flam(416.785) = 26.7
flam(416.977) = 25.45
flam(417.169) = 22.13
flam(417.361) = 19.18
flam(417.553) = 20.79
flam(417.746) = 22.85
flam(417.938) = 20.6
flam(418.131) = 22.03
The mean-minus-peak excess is -28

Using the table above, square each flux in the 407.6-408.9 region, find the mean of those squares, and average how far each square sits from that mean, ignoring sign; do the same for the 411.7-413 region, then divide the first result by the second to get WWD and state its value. 0.46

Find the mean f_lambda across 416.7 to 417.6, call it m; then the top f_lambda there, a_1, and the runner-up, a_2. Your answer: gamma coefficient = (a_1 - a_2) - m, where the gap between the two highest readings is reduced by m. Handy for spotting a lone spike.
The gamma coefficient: -22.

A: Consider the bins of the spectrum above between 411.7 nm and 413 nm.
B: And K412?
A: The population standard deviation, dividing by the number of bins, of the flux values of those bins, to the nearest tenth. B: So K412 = 2.2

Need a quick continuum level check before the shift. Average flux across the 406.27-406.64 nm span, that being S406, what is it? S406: 24.7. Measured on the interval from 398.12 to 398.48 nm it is 24.0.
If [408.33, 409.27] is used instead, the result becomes 23.7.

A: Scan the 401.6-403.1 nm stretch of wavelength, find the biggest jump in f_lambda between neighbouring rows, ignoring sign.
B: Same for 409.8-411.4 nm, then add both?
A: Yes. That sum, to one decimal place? 12.4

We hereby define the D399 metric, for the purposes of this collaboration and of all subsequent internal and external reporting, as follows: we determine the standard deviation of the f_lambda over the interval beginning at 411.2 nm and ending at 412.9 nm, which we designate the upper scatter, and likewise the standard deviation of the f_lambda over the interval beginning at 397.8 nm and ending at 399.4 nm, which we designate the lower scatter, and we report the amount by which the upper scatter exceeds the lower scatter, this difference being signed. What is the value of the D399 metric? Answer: 0.0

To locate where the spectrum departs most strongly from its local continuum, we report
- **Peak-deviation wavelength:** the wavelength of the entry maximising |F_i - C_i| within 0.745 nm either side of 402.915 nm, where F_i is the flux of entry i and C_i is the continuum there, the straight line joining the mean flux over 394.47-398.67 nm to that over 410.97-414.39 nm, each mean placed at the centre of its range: 403.006 nm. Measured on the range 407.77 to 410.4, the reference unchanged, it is 410.310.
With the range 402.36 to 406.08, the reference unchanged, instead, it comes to 403.006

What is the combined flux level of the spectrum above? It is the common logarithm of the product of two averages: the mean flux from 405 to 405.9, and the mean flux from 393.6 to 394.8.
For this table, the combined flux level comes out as 2.67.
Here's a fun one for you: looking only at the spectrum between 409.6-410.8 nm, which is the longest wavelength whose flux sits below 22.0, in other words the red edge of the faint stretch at 410.688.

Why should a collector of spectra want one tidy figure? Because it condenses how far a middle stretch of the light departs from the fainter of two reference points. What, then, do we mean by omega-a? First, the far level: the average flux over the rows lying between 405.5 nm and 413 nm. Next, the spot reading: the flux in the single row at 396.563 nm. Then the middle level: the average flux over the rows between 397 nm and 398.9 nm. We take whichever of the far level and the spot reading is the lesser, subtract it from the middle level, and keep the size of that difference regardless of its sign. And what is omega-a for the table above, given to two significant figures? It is 5.8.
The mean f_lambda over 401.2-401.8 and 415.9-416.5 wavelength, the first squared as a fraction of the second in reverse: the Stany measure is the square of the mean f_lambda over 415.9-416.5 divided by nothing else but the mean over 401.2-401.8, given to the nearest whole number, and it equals 20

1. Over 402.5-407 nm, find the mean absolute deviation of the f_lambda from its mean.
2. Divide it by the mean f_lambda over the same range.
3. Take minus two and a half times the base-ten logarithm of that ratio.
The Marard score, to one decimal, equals 2.8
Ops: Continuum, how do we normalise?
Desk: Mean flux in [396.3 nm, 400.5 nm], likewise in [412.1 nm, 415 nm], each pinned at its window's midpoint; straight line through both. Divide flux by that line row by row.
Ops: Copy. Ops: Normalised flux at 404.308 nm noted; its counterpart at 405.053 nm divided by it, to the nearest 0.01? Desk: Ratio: 1.03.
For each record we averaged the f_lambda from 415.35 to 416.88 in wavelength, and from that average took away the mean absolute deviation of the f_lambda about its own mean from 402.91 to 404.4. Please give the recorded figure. 21.8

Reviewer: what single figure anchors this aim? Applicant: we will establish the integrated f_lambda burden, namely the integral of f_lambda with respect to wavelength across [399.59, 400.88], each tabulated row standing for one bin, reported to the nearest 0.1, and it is 31.8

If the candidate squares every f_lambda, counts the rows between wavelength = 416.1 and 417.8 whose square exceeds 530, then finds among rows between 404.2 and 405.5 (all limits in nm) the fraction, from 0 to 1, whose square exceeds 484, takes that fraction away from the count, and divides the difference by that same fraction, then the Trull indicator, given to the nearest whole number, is 2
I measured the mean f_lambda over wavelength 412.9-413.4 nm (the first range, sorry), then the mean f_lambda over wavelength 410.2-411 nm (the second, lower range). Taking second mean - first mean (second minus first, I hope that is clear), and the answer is -7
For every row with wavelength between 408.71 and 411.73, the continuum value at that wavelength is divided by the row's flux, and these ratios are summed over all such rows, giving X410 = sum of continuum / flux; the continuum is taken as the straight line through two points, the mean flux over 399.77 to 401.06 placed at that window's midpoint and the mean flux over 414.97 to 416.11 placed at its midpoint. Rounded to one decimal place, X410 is 18.0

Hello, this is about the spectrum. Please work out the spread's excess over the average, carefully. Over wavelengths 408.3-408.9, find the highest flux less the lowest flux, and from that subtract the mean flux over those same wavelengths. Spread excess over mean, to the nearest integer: -20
